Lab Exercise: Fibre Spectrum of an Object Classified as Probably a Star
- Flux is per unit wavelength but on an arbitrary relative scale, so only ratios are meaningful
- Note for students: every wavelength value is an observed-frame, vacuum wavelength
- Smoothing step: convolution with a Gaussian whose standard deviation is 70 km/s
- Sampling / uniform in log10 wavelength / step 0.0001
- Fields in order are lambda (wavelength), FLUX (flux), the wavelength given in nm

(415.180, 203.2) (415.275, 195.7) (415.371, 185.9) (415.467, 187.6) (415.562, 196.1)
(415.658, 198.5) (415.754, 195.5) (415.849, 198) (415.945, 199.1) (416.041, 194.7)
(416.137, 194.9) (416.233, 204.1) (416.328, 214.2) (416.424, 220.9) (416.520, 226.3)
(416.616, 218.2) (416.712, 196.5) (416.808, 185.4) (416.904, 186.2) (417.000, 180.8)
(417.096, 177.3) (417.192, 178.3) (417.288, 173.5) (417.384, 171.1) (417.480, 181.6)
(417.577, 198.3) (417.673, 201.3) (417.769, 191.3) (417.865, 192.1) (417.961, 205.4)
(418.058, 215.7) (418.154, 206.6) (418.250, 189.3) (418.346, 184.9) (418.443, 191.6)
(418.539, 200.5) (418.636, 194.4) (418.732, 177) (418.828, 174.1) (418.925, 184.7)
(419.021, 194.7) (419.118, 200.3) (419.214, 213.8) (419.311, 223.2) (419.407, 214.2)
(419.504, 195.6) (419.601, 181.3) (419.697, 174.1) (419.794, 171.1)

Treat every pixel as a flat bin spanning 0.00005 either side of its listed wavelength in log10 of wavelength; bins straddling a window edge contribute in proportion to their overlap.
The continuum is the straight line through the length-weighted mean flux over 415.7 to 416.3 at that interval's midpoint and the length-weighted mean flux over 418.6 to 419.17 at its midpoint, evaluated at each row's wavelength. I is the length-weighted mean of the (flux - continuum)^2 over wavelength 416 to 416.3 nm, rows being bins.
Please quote 39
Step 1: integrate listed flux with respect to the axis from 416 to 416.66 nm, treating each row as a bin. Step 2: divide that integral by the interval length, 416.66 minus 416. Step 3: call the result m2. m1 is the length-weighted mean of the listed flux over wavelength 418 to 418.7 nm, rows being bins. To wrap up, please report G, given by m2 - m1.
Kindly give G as 14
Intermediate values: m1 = 197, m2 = 211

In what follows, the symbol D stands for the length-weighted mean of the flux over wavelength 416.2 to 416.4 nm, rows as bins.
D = 212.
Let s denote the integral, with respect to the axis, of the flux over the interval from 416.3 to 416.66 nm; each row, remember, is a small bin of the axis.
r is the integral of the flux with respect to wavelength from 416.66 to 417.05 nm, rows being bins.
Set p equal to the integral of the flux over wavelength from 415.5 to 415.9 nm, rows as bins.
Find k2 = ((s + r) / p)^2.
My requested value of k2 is 3.7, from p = 78.8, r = 73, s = 79.2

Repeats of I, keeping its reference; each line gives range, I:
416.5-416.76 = 411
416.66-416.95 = 66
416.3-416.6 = 592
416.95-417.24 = 244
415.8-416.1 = 5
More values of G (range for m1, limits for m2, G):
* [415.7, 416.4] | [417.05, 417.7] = -18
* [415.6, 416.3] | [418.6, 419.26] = -7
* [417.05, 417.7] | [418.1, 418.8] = 10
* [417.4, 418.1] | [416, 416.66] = 14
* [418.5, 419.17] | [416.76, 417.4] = -10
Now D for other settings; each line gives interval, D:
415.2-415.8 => 194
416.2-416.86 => 209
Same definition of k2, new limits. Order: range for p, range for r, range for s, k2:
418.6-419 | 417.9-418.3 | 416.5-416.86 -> 4.5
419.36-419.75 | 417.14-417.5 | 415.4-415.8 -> 3.6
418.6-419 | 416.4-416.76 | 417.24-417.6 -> 3.8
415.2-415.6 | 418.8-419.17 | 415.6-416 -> 3.8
